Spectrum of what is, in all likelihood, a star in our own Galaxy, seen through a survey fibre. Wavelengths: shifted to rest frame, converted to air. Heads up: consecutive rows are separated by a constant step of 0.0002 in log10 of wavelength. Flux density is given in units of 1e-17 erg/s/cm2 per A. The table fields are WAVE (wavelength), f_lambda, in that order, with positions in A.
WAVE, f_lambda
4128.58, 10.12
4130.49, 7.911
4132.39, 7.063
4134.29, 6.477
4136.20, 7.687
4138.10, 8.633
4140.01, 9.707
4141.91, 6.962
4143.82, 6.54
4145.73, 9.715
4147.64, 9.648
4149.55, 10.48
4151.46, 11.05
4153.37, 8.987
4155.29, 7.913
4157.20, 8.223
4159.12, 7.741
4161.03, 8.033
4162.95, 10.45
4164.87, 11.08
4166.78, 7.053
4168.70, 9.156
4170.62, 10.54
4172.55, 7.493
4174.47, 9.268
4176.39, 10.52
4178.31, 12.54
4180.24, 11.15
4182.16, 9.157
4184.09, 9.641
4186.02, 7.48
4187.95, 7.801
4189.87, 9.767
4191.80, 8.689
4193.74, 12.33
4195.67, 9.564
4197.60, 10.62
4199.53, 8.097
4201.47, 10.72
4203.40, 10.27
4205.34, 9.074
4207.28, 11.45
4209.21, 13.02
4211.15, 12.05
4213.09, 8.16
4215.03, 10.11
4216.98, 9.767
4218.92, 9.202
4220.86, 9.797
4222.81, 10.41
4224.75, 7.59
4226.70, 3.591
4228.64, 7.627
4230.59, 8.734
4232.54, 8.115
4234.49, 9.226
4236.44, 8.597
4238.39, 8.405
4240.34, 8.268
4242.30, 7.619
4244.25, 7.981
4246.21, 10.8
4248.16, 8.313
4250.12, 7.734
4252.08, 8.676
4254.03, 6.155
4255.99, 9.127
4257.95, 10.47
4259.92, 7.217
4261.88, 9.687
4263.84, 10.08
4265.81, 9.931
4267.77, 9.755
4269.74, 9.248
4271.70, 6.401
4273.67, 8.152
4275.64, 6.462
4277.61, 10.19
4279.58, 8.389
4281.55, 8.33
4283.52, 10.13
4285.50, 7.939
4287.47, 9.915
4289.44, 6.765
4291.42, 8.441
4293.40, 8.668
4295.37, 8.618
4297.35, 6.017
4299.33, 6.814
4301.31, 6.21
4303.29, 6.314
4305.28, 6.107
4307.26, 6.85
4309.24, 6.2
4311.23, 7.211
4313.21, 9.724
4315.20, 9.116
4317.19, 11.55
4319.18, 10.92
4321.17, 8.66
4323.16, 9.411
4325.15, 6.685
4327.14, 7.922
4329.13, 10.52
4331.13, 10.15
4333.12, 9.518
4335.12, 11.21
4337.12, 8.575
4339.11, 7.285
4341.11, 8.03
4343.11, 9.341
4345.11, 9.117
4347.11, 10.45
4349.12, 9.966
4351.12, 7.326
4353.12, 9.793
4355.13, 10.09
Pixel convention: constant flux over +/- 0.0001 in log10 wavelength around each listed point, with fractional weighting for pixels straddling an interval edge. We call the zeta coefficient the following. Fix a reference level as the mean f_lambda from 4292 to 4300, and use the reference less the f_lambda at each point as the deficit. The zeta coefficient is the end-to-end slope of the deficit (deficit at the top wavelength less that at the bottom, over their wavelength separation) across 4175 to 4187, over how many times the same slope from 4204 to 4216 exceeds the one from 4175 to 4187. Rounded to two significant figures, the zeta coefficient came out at -0.93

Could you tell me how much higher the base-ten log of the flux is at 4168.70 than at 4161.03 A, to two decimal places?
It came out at 0.06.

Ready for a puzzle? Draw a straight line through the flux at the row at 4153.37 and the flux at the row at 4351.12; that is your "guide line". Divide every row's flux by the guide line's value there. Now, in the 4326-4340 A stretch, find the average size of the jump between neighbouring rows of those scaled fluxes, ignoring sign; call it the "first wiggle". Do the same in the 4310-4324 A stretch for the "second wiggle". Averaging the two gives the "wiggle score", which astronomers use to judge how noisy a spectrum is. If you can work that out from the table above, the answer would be 0.203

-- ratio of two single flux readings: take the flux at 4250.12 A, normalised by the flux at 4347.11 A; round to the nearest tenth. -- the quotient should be 0.7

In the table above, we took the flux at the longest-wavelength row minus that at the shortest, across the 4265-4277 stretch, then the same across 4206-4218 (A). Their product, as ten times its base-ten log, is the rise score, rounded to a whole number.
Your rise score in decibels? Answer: 8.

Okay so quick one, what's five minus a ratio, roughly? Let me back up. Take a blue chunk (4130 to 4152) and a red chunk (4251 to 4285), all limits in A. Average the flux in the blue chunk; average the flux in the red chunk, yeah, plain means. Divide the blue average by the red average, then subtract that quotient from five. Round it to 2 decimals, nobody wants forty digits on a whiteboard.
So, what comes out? 4.03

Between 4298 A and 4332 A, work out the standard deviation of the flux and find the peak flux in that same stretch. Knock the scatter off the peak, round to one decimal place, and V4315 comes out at 9.7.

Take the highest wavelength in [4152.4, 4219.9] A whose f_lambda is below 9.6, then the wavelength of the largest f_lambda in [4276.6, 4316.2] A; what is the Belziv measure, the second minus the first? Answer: 58.7 A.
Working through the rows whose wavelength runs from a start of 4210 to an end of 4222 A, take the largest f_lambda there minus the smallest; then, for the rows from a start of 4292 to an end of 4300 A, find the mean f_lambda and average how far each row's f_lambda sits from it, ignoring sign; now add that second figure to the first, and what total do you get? 5.0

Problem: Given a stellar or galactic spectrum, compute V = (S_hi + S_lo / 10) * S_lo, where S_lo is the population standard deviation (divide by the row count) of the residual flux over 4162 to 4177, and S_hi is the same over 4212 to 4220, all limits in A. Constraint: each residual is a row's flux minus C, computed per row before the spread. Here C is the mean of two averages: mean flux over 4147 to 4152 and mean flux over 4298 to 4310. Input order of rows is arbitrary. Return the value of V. 1.23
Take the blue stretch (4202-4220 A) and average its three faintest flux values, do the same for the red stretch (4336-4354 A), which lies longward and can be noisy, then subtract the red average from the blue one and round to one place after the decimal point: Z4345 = 1.3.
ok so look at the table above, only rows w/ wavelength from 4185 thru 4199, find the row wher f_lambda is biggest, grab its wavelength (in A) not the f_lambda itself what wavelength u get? 4193.74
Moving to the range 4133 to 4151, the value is 4149.55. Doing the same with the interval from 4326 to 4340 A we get 4335.12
